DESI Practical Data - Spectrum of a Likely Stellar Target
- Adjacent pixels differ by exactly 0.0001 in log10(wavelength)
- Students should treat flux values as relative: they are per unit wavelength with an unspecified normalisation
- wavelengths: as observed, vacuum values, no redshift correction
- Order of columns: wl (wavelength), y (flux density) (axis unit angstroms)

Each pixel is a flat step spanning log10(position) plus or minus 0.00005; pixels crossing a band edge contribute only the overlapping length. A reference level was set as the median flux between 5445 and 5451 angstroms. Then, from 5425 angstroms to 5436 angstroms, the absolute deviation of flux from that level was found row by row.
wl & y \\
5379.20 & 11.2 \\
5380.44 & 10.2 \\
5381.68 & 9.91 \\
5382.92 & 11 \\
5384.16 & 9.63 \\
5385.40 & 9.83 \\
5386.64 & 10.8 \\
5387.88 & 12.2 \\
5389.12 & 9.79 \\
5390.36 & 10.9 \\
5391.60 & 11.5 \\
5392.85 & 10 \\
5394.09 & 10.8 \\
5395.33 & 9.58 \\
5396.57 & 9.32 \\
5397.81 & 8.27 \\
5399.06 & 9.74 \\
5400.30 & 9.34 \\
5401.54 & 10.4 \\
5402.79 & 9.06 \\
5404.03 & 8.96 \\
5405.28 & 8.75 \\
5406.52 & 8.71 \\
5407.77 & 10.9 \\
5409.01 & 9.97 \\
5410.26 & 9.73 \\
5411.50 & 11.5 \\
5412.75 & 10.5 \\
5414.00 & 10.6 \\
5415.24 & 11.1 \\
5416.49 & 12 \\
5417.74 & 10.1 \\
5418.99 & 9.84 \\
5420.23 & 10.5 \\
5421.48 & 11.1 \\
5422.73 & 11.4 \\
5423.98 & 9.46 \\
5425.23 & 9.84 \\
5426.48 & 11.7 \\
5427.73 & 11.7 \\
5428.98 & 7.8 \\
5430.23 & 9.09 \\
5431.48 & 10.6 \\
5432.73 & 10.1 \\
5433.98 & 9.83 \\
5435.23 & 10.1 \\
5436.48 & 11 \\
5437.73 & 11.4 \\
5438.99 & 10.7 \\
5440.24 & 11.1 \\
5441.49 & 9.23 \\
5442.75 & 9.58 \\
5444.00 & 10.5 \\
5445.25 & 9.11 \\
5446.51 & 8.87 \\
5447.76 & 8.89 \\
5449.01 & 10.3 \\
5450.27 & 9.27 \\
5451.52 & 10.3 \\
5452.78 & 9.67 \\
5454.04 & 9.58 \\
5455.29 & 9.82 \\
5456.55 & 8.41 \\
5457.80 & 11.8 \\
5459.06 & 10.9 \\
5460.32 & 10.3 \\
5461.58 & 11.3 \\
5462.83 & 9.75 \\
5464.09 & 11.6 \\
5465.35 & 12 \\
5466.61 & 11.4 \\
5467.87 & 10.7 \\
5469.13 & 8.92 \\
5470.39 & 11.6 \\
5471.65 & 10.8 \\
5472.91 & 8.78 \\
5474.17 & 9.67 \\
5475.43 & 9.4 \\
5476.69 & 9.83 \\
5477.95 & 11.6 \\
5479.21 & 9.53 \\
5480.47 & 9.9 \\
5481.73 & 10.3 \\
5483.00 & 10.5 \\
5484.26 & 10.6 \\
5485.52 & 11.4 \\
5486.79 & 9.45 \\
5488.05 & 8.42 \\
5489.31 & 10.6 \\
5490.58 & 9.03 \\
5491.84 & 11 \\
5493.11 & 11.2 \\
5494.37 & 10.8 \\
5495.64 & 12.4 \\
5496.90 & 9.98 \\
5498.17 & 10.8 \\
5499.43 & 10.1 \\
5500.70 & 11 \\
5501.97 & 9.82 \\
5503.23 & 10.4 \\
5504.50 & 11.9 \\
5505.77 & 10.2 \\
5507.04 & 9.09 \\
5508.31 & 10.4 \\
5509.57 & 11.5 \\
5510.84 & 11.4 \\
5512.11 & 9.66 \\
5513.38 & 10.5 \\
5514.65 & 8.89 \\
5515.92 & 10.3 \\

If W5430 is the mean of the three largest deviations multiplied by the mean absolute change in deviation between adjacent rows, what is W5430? 1.9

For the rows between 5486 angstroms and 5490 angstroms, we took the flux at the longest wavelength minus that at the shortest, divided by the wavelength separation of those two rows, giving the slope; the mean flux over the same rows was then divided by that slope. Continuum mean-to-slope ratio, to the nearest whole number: 21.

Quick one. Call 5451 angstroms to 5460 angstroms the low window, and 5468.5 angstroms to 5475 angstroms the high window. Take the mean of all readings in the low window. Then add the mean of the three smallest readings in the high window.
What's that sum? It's 19.2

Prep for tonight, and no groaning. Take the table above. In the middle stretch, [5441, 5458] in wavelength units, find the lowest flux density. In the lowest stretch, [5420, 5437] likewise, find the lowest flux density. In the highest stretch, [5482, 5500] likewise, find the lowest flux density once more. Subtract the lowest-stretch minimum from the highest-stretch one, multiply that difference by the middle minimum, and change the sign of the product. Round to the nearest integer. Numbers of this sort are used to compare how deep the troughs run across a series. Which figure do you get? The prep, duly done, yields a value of -5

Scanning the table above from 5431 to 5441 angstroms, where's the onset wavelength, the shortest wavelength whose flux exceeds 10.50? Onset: 5431.48 angstroms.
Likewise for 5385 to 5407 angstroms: 5386.64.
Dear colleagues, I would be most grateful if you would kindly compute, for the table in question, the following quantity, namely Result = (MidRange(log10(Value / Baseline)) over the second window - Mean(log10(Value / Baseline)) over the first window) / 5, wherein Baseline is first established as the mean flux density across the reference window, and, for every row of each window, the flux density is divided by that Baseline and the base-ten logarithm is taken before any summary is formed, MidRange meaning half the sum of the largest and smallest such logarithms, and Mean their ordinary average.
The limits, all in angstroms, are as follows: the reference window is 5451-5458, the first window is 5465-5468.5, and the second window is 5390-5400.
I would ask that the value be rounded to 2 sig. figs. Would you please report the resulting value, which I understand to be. -0.013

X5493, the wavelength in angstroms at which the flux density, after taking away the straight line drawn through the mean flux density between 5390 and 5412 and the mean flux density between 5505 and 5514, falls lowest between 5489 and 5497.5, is 5490.58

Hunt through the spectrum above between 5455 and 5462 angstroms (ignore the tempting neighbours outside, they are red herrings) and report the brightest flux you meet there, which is 11.8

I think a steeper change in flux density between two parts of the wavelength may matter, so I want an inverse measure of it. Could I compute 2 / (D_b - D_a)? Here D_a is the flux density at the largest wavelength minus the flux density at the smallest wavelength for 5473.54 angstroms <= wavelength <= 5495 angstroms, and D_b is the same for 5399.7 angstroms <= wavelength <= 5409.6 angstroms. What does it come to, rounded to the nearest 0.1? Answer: -4.0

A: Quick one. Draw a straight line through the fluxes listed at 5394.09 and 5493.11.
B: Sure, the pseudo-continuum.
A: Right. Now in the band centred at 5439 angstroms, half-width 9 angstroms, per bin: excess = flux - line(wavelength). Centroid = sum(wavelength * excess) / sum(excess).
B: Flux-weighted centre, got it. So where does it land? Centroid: 5440.8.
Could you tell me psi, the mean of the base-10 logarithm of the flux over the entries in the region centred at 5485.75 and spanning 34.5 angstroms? 1.01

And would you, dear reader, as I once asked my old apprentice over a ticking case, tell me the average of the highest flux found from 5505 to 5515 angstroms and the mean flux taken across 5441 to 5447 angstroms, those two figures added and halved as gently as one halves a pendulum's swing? 10.5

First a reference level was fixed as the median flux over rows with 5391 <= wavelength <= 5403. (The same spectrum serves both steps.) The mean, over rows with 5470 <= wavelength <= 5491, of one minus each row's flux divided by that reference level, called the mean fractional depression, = -0.04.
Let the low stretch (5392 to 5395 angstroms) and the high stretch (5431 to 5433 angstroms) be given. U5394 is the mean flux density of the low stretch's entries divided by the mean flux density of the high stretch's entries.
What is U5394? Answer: 1.00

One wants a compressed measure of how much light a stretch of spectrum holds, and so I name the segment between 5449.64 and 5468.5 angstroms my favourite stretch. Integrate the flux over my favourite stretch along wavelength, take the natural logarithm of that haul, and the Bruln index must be 5.28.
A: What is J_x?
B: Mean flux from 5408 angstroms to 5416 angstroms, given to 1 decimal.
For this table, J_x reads 10.6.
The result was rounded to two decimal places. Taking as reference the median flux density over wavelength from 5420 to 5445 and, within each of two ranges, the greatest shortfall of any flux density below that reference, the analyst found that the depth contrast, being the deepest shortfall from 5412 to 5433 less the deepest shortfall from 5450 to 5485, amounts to 0.61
